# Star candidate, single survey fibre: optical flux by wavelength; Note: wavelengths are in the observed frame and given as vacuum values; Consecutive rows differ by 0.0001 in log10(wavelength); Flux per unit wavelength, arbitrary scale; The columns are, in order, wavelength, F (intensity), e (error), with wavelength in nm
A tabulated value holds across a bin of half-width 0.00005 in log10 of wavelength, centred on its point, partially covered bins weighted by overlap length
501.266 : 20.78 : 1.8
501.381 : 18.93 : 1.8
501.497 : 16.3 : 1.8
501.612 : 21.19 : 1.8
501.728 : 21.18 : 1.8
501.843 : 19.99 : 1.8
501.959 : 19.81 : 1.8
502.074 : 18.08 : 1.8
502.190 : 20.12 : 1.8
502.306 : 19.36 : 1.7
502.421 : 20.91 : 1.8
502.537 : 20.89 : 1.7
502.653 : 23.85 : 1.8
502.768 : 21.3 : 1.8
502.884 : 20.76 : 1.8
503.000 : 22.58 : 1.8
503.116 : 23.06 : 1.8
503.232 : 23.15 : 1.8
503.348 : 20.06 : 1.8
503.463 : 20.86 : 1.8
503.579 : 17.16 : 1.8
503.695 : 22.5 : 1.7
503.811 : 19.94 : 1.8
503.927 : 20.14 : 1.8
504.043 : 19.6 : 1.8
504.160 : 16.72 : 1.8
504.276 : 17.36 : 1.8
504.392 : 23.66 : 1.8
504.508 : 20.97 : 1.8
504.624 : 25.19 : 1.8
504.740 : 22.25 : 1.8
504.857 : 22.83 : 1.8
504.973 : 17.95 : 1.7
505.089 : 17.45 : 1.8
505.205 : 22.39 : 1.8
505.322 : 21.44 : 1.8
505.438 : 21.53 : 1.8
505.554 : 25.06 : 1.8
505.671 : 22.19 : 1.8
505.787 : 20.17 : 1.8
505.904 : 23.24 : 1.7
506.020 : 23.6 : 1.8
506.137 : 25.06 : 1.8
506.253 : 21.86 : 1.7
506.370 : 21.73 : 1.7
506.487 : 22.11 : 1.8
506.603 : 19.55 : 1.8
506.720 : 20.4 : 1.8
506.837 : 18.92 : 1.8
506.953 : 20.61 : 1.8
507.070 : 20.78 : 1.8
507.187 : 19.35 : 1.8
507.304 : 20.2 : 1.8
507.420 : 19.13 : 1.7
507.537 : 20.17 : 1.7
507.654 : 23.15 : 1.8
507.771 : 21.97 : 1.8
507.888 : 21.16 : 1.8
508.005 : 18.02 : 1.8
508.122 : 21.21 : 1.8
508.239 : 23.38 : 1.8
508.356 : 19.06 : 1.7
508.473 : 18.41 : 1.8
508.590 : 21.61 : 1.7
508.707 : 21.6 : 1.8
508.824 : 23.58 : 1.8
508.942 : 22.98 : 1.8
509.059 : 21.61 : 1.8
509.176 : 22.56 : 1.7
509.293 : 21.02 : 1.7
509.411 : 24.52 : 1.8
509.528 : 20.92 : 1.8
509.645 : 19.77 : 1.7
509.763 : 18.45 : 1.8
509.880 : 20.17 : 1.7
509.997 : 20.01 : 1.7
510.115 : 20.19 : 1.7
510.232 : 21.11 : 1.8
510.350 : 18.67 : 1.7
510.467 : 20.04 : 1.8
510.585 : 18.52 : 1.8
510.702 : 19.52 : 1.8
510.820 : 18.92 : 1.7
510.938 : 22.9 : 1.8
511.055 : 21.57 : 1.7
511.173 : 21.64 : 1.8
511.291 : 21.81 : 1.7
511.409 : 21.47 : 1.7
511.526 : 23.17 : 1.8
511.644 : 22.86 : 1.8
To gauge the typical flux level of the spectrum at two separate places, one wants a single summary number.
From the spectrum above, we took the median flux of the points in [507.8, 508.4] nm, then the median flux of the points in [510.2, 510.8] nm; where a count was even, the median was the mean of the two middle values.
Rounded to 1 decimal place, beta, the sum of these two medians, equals 40.7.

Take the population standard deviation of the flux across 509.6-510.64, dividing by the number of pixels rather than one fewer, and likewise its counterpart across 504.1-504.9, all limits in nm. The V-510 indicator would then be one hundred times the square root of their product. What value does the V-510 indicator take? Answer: 159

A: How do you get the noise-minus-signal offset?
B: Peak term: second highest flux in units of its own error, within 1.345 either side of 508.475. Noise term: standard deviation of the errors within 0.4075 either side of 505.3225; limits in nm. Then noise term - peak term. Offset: -13.2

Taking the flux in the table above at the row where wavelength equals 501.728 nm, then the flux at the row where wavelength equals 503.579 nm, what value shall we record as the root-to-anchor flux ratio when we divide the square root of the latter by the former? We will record 0.196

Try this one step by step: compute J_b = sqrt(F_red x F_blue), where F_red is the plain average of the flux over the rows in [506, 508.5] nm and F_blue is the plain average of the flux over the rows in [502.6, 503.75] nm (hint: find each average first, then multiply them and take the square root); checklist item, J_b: 21.2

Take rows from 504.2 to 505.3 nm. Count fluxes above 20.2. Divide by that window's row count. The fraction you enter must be 0.67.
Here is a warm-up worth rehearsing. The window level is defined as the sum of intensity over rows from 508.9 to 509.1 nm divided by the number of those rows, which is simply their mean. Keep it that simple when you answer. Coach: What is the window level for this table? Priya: 22.3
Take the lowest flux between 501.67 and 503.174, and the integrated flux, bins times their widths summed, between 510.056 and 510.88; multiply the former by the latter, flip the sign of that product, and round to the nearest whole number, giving -291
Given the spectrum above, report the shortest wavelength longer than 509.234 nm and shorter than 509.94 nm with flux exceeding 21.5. 509.411 nm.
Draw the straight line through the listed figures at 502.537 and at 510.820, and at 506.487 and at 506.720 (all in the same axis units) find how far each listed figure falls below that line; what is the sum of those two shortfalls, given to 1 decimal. -2.7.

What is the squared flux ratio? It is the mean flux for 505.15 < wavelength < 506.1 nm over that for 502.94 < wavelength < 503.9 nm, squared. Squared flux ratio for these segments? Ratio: 1.13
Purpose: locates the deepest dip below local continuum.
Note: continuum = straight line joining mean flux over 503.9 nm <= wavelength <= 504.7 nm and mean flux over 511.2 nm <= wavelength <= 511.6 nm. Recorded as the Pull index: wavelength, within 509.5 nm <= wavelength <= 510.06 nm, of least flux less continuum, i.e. 509.763 nm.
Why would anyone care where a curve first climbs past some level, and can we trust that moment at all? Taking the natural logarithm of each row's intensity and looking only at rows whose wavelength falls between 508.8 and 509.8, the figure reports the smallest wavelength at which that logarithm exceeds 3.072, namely 508.824 nm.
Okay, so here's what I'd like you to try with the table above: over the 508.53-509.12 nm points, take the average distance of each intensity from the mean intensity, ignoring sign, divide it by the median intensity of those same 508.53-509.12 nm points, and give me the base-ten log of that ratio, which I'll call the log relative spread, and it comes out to -1.43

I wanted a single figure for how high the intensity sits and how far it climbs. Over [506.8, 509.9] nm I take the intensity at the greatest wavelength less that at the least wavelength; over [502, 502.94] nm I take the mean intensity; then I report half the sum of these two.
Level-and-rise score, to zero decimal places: 11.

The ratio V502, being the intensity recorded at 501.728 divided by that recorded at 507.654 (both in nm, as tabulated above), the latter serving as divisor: 0.91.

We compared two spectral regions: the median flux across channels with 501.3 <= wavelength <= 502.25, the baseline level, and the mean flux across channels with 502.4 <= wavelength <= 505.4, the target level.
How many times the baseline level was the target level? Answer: 1.05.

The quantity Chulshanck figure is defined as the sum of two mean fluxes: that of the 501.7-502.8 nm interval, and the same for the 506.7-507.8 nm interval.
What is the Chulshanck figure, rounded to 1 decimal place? 41.0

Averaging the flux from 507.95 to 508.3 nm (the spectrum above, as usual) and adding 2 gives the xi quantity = 22.9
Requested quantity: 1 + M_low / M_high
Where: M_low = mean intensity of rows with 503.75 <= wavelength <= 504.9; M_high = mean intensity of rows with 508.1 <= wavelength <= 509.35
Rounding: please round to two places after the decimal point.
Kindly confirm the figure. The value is 1.97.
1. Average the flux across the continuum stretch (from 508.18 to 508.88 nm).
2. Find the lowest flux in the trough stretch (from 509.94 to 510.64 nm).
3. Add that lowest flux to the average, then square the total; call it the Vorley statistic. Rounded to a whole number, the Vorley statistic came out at 1584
